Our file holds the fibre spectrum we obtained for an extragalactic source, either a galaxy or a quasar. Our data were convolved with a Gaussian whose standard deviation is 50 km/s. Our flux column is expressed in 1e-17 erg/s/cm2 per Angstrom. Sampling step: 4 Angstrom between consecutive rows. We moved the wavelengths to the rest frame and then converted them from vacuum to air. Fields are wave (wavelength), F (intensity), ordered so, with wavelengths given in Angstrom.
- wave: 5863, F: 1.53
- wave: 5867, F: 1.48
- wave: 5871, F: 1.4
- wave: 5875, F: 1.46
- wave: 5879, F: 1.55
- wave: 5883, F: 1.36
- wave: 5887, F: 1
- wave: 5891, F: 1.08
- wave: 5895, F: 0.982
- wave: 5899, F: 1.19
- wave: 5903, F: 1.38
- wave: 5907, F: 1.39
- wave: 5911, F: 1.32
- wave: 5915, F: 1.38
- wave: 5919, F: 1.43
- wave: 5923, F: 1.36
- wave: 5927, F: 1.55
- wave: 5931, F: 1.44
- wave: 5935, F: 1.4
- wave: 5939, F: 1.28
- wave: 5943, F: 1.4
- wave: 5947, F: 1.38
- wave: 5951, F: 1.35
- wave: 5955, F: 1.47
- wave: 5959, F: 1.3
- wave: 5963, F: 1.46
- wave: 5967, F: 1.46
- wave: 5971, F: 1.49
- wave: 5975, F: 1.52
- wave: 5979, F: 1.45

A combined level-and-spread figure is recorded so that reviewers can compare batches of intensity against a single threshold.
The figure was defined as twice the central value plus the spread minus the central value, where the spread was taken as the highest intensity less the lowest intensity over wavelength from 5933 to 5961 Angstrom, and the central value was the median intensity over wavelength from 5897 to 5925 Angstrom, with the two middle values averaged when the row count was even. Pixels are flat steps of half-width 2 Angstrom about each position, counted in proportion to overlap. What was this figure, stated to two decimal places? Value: 1.57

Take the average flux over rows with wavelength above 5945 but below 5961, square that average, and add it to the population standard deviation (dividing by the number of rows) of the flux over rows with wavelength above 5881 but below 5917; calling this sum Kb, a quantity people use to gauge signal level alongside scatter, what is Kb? 2.05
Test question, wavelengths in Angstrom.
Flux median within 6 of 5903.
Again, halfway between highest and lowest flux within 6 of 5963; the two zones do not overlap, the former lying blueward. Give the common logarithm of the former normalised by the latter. 0.00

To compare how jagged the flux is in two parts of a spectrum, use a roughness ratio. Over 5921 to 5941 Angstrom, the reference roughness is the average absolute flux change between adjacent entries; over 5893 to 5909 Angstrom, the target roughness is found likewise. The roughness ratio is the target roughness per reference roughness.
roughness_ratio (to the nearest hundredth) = 1.18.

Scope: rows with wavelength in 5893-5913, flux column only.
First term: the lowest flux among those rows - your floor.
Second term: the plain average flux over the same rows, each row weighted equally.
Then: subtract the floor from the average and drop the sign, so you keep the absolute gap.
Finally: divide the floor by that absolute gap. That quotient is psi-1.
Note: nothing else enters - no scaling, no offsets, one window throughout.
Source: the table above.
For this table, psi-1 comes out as 4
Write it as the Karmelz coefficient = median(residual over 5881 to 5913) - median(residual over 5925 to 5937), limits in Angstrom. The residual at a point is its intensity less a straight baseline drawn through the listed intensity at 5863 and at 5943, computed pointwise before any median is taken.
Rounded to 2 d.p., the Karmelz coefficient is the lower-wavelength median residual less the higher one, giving -0.23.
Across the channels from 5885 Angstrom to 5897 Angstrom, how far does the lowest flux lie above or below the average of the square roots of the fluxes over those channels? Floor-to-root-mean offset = -0.03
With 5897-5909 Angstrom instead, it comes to 0.04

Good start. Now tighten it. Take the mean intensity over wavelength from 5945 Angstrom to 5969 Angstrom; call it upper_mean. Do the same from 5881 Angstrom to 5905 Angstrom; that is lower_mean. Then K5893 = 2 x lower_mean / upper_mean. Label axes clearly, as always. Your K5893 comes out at 1.7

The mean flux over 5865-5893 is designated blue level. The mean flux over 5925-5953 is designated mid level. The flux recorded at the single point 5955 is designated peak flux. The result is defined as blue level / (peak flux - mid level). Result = 19.0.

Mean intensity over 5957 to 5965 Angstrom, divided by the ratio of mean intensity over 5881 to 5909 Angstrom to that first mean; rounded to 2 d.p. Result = 1.59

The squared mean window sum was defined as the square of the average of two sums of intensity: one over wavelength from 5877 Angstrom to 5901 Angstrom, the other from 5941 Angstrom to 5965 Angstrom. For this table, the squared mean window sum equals 60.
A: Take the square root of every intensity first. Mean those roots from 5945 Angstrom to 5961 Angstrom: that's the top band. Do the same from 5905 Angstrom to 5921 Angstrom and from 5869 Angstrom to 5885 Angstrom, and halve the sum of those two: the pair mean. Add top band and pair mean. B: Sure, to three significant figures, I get 2.36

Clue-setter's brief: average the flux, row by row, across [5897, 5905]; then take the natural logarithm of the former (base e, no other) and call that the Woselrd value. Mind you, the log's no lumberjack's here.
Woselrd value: 0.25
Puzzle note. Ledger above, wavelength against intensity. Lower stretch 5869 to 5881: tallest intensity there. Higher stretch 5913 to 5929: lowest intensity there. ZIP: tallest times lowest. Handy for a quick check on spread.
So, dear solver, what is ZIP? 2.11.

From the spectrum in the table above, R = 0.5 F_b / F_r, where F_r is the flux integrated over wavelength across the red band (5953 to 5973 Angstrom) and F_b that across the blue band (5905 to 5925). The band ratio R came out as 0.48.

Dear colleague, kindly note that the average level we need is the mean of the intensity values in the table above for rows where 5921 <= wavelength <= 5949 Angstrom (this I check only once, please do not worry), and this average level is 1.40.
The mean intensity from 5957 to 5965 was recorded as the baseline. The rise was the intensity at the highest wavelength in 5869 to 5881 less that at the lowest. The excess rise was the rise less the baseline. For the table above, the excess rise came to -1.23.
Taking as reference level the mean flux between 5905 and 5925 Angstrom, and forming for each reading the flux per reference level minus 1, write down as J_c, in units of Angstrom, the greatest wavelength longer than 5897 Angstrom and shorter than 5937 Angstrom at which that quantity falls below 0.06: 5935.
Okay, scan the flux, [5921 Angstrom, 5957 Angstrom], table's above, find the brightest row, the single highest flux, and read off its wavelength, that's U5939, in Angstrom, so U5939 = 5927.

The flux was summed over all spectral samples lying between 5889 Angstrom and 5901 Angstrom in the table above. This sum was 3.25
